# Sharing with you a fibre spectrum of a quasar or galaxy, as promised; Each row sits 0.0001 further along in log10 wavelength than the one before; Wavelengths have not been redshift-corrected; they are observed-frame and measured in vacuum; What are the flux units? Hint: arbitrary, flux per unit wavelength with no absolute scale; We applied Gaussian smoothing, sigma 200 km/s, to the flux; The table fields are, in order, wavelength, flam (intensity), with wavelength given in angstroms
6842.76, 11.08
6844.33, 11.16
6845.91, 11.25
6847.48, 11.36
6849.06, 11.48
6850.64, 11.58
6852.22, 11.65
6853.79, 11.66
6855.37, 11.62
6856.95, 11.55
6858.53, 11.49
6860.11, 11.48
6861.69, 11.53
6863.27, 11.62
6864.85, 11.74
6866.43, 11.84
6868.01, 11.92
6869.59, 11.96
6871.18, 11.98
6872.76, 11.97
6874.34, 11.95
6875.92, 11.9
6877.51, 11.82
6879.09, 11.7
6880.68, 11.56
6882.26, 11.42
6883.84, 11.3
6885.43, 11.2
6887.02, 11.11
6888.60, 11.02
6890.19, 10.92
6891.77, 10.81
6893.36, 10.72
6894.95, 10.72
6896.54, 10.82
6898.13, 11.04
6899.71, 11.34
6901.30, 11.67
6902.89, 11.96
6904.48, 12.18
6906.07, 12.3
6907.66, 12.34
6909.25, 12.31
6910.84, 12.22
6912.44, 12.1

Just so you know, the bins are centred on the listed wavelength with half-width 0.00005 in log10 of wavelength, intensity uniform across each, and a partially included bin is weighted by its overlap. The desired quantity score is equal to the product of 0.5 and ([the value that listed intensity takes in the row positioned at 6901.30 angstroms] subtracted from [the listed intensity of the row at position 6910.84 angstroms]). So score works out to 0.3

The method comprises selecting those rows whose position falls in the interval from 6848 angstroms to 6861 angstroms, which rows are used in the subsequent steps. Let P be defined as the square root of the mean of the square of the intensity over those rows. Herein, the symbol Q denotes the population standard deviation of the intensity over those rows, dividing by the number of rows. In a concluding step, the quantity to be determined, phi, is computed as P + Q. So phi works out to 11.6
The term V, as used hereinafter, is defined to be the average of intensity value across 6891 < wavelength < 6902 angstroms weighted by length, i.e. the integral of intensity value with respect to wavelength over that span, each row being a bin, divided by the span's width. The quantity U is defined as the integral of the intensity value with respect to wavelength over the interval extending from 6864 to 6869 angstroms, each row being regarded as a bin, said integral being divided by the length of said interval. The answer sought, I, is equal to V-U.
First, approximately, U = 11.8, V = 11.0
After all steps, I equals -0.8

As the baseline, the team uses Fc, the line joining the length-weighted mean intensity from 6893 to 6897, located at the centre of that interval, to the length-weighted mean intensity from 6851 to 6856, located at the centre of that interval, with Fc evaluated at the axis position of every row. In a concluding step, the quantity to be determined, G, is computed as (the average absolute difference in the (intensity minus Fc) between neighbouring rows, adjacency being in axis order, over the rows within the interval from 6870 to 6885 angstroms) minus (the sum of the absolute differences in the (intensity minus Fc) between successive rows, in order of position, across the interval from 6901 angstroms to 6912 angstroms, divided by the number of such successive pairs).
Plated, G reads -0.085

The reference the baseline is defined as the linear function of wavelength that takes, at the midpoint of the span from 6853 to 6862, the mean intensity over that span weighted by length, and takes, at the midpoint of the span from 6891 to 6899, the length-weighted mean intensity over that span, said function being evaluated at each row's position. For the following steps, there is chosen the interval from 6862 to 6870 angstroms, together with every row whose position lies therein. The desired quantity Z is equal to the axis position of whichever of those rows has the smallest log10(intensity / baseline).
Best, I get 6863.27 angstroms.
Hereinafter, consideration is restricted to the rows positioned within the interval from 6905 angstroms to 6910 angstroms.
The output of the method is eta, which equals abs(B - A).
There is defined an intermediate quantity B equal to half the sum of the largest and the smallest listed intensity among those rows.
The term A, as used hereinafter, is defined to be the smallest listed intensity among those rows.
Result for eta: 0.02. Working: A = 12.3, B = 12.3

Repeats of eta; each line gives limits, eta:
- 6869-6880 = 0.14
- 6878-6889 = 0.34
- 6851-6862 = 0.09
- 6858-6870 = 0.24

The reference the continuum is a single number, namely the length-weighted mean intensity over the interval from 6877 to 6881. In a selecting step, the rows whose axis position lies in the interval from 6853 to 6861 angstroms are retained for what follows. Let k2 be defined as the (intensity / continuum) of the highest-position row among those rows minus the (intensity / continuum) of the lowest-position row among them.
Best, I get -0.015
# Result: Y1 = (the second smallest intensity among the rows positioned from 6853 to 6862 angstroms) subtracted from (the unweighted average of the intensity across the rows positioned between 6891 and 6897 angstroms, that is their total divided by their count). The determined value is -0.72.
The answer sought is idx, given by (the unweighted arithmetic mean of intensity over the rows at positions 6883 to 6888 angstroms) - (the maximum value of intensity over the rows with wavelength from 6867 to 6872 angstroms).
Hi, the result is -0.8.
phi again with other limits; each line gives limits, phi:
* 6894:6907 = 12.1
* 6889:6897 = 10.9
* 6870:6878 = 12.0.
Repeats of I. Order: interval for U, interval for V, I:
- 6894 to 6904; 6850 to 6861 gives 0.3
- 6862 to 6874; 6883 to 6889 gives -0.7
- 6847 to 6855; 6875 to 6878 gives 0.3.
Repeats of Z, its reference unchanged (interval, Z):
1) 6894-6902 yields 6894.95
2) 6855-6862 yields 6858.53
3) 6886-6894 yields 6893.36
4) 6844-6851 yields 6844.33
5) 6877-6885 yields 6883.84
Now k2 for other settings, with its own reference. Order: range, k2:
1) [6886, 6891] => -0.016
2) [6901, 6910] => 0.055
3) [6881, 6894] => -0.060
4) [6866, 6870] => 0.010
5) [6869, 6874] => 0.001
